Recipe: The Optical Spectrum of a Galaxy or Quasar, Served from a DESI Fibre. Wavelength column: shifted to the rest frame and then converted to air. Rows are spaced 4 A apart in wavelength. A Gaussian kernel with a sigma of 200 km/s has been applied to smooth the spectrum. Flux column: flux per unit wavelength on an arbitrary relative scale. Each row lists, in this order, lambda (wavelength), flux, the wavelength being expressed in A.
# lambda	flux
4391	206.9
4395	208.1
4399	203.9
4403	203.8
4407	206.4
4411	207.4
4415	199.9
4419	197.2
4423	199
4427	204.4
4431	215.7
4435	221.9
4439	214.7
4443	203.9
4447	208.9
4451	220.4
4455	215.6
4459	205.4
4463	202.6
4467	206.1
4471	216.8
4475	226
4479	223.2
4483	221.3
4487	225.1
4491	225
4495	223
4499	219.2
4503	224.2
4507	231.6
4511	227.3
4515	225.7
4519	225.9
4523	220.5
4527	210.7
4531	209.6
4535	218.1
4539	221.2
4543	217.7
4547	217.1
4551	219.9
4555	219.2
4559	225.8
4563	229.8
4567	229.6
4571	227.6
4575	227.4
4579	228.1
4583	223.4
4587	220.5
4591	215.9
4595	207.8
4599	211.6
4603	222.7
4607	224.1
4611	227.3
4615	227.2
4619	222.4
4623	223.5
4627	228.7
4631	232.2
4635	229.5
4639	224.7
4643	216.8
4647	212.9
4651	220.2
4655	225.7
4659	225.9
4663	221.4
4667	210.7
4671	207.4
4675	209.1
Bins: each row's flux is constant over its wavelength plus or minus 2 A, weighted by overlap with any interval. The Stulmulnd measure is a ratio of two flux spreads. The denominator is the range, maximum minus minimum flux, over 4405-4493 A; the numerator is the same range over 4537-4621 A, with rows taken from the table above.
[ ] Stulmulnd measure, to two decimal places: 0.76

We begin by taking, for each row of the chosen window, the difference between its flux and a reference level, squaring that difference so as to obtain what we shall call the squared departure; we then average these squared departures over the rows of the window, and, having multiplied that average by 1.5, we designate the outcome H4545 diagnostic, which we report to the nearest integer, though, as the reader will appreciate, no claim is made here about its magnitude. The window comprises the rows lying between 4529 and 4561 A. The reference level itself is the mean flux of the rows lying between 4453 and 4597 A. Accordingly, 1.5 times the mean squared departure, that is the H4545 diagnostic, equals 32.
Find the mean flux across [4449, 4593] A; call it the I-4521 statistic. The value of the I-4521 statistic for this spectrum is 221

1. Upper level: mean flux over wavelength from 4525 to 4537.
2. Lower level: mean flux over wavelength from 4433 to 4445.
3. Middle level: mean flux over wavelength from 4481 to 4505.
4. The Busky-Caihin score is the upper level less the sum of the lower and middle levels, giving -224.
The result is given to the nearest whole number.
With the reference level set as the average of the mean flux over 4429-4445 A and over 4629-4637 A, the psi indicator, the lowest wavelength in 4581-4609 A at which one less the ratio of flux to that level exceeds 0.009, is 4591 A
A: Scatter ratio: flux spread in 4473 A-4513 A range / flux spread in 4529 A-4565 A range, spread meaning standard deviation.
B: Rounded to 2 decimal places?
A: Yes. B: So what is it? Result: 0.60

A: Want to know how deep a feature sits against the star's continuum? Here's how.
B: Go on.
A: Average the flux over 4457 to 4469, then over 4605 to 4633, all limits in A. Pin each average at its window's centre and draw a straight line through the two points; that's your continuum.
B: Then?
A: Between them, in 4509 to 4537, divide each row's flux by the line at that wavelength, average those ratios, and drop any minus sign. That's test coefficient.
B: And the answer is 1.03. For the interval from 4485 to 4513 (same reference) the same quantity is 1.07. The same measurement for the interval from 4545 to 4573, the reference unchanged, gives 1.03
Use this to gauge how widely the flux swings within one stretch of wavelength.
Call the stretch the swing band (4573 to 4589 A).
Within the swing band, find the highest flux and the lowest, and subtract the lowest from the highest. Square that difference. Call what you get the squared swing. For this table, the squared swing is 58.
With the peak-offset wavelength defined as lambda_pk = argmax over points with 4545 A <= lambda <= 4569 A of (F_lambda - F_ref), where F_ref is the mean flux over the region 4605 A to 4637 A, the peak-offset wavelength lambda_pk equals 4563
